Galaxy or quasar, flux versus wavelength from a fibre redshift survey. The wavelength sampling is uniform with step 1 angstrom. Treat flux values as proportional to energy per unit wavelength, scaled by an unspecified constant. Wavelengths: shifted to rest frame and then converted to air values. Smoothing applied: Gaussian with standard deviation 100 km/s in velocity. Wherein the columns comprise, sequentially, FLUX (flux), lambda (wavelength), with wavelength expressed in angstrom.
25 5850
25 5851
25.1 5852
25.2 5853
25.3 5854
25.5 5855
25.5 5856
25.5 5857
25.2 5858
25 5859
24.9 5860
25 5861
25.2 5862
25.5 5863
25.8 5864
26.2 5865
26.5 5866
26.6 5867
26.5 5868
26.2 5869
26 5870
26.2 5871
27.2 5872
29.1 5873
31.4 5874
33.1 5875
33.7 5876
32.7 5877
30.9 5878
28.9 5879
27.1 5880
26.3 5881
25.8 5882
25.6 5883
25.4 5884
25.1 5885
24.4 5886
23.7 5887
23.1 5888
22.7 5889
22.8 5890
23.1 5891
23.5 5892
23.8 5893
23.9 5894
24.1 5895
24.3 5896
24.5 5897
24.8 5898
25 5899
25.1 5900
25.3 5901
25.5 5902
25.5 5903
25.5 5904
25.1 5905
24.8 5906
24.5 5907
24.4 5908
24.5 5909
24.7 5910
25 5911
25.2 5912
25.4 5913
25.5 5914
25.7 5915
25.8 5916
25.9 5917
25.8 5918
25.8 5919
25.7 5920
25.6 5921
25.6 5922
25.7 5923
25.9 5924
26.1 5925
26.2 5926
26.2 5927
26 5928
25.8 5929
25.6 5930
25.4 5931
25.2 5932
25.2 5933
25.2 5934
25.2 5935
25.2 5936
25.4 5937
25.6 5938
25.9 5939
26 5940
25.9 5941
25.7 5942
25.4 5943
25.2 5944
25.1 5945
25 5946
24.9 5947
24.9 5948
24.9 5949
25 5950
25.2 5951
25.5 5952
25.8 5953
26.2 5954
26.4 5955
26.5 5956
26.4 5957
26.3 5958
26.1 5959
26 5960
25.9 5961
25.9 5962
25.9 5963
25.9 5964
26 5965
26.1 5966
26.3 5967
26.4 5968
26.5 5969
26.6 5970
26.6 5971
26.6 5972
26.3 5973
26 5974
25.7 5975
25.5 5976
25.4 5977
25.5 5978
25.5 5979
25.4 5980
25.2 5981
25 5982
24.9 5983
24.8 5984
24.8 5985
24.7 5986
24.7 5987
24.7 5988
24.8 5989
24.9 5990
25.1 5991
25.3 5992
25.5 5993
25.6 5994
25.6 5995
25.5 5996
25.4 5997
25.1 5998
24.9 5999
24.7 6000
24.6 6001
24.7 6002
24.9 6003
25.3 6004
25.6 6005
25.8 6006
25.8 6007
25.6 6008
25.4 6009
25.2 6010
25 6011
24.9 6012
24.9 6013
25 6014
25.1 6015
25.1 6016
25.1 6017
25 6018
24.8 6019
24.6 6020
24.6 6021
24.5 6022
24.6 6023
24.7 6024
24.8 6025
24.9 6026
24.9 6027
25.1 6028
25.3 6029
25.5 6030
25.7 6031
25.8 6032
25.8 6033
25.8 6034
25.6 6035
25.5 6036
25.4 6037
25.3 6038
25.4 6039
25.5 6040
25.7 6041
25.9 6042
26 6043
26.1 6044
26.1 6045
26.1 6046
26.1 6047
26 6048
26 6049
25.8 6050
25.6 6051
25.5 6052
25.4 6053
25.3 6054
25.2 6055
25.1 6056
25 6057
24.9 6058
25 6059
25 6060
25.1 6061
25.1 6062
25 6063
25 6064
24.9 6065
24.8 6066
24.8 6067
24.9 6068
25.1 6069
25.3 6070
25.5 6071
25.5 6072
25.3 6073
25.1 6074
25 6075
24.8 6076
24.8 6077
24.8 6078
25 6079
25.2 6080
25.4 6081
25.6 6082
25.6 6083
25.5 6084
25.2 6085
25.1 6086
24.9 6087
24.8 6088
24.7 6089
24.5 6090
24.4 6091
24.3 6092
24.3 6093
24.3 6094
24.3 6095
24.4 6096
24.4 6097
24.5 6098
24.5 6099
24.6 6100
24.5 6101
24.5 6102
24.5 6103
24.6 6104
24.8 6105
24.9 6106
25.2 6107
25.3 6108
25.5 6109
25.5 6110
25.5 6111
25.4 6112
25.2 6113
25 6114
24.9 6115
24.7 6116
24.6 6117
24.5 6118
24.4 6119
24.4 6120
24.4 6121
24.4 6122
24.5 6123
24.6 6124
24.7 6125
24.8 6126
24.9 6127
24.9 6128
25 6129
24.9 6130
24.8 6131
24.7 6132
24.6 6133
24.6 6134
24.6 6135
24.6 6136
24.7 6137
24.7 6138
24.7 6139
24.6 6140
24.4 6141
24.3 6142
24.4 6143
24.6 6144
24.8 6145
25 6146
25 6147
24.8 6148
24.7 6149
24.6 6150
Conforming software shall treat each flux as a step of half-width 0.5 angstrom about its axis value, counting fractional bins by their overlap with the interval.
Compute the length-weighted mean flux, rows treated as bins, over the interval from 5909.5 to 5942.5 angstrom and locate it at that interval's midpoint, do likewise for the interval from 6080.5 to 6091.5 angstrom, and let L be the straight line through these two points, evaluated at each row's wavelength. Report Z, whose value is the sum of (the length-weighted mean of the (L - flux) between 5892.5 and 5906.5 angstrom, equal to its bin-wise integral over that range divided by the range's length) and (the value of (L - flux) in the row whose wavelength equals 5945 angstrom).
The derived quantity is 1.3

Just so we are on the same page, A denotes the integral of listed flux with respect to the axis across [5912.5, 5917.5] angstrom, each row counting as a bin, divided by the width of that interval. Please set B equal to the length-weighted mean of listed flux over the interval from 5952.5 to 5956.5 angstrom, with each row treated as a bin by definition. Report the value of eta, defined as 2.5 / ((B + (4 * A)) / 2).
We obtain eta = 0.0388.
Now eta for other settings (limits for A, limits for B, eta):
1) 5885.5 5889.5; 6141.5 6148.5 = 0.0422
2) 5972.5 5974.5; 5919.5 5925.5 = 0.0384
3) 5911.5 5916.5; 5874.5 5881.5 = 0.0377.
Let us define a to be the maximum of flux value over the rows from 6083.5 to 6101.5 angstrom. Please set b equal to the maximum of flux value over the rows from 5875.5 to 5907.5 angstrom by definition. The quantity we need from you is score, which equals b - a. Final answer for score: 8.20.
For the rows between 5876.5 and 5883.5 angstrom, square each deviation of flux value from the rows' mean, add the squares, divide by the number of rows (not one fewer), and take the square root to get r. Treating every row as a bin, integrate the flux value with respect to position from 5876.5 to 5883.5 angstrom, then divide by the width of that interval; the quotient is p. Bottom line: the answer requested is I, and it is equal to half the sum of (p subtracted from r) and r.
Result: -11.5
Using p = 28.2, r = 2.55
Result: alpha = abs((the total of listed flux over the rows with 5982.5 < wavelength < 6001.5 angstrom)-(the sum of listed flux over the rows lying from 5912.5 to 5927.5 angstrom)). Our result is 89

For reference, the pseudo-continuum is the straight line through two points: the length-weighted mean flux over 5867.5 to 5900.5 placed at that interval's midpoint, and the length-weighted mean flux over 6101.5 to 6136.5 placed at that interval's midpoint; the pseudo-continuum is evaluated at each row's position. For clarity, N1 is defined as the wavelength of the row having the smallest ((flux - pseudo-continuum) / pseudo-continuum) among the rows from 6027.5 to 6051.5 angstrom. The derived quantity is 6028 angstrom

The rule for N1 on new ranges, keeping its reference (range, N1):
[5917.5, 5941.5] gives 5932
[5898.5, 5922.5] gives 5908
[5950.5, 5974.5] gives 5951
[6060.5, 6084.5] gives 6066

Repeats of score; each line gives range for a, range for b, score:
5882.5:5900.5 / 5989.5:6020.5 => 0.20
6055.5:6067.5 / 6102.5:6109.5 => 0.40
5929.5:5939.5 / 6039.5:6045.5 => 0.20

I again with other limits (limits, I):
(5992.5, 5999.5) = -12.4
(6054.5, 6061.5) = -12.4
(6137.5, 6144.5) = -12.1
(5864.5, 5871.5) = -13.0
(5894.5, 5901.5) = -12.0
